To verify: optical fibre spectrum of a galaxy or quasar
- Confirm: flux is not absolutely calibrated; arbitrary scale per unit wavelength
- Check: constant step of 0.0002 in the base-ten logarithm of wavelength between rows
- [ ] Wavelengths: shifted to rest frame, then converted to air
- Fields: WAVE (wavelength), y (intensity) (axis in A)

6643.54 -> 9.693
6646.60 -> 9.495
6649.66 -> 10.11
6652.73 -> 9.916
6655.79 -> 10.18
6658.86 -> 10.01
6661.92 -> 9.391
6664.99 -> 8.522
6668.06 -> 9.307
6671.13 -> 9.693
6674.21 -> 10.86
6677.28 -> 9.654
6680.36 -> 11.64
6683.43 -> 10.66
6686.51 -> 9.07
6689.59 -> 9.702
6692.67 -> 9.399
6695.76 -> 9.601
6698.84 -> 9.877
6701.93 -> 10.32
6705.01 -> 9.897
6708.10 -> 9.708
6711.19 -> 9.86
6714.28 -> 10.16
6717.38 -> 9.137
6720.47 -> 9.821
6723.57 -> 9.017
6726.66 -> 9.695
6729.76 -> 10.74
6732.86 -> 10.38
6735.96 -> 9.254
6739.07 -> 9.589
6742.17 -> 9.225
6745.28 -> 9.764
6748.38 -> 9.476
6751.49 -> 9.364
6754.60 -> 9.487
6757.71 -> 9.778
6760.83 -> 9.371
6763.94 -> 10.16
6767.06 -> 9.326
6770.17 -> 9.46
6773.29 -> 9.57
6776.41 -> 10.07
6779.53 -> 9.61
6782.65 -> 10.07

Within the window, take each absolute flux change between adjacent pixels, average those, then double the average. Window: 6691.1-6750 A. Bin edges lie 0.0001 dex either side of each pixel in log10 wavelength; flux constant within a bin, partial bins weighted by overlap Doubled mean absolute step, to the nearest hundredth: 1.03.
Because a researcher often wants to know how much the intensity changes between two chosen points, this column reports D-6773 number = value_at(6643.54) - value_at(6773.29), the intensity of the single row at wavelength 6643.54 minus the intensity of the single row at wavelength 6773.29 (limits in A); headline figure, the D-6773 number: 0.1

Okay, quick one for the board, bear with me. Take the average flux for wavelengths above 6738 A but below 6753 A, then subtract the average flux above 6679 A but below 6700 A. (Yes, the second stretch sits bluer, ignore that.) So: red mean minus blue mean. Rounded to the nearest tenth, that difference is -0.5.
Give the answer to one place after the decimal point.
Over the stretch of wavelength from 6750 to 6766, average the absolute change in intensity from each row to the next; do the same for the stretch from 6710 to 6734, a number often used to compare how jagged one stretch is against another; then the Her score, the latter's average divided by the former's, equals 1.7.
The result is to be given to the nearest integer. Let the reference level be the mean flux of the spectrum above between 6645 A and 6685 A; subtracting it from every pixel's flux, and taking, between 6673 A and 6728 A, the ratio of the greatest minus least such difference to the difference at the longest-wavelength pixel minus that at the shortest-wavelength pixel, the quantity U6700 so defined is -2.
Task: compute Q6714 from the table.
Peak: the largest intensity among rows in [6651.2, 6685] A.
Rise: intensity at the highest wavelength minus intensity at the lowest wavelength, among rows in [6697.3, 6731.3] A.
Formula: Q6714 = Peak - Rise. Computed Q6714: 10.78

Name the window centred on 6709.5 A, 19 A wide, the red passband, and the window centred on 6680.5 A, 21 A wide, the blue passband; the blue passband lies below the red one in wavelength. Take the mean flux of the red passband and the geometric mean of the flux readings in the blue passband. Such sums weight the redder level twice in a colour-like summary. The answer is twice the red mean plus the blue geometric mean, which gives 29.8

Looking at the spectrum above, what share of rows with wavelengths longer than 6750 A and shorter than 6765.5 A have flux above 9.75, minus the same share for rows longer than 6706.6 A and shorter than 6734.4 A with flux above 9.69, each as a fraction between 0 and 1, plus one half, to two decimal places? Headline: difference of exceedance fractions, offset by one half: 0.12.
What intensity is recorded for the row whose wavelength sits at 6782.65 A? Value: 10.07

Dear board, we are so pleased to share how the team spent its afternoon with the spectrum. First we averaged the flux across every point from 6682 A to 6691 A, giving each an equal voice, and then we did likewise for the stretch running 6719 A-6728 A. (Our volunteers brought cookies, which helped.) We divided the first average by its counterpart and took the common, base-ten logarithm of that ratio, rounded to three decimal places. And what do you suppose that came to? 0.013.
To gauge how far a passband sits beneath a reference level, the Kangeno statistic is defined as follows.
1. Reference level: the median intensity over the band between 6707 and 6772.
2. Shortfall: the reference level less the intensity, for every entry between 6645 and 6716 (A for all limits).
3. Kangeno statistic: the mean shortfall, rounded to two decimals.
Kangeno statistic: -0.28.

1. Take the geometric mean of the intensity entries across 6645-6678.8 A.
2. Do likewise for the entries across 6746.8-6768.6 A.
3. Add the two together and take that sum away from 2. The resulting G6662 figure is -17.3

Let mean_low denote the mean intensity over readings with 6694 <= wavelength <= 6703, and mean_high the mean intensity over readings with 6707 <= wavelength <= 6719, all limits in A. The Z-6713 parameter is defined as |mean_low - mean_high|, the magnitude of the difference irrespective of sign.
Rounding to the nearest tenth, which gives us 0.2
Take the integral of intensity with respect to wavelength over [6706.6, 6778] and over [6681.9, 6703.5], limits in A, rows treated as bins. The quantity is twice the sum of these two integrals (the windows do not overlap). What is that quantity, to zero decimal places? 1804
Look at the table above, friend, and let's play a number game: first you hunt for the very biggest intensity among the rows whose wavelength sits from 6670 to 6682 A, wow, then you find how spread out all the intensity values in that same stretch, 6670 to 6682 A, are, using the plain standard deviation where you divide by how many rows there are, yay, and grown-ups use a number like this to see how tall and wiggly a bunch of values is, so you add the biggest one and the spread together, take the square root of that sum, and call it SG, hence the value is 3.53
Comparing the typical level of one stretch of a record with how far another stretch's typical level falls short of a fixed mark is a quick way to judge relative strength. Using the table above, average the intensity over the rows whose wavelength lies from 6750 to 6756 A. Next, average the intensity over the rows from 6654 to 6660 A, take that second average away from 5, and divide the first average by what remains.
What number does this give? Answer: -1.85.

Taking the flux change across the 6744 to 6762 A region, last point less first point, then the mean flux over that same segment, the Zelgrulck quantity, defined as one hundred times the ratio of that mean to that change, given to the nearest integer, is -2427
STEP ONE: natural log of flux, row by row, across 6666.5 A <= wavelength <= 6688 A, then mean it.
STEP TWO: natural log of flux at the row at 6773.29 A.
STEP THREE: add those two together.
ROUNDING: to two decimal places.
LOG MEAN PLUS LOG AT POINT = 4.57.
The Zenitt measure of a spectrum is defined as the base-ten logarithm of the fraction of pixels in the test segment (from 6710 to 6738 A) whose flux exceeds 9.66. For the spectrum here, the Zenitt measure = -0.18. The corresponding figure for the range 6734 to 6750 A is -0.70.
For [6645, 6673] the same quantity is -0.26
